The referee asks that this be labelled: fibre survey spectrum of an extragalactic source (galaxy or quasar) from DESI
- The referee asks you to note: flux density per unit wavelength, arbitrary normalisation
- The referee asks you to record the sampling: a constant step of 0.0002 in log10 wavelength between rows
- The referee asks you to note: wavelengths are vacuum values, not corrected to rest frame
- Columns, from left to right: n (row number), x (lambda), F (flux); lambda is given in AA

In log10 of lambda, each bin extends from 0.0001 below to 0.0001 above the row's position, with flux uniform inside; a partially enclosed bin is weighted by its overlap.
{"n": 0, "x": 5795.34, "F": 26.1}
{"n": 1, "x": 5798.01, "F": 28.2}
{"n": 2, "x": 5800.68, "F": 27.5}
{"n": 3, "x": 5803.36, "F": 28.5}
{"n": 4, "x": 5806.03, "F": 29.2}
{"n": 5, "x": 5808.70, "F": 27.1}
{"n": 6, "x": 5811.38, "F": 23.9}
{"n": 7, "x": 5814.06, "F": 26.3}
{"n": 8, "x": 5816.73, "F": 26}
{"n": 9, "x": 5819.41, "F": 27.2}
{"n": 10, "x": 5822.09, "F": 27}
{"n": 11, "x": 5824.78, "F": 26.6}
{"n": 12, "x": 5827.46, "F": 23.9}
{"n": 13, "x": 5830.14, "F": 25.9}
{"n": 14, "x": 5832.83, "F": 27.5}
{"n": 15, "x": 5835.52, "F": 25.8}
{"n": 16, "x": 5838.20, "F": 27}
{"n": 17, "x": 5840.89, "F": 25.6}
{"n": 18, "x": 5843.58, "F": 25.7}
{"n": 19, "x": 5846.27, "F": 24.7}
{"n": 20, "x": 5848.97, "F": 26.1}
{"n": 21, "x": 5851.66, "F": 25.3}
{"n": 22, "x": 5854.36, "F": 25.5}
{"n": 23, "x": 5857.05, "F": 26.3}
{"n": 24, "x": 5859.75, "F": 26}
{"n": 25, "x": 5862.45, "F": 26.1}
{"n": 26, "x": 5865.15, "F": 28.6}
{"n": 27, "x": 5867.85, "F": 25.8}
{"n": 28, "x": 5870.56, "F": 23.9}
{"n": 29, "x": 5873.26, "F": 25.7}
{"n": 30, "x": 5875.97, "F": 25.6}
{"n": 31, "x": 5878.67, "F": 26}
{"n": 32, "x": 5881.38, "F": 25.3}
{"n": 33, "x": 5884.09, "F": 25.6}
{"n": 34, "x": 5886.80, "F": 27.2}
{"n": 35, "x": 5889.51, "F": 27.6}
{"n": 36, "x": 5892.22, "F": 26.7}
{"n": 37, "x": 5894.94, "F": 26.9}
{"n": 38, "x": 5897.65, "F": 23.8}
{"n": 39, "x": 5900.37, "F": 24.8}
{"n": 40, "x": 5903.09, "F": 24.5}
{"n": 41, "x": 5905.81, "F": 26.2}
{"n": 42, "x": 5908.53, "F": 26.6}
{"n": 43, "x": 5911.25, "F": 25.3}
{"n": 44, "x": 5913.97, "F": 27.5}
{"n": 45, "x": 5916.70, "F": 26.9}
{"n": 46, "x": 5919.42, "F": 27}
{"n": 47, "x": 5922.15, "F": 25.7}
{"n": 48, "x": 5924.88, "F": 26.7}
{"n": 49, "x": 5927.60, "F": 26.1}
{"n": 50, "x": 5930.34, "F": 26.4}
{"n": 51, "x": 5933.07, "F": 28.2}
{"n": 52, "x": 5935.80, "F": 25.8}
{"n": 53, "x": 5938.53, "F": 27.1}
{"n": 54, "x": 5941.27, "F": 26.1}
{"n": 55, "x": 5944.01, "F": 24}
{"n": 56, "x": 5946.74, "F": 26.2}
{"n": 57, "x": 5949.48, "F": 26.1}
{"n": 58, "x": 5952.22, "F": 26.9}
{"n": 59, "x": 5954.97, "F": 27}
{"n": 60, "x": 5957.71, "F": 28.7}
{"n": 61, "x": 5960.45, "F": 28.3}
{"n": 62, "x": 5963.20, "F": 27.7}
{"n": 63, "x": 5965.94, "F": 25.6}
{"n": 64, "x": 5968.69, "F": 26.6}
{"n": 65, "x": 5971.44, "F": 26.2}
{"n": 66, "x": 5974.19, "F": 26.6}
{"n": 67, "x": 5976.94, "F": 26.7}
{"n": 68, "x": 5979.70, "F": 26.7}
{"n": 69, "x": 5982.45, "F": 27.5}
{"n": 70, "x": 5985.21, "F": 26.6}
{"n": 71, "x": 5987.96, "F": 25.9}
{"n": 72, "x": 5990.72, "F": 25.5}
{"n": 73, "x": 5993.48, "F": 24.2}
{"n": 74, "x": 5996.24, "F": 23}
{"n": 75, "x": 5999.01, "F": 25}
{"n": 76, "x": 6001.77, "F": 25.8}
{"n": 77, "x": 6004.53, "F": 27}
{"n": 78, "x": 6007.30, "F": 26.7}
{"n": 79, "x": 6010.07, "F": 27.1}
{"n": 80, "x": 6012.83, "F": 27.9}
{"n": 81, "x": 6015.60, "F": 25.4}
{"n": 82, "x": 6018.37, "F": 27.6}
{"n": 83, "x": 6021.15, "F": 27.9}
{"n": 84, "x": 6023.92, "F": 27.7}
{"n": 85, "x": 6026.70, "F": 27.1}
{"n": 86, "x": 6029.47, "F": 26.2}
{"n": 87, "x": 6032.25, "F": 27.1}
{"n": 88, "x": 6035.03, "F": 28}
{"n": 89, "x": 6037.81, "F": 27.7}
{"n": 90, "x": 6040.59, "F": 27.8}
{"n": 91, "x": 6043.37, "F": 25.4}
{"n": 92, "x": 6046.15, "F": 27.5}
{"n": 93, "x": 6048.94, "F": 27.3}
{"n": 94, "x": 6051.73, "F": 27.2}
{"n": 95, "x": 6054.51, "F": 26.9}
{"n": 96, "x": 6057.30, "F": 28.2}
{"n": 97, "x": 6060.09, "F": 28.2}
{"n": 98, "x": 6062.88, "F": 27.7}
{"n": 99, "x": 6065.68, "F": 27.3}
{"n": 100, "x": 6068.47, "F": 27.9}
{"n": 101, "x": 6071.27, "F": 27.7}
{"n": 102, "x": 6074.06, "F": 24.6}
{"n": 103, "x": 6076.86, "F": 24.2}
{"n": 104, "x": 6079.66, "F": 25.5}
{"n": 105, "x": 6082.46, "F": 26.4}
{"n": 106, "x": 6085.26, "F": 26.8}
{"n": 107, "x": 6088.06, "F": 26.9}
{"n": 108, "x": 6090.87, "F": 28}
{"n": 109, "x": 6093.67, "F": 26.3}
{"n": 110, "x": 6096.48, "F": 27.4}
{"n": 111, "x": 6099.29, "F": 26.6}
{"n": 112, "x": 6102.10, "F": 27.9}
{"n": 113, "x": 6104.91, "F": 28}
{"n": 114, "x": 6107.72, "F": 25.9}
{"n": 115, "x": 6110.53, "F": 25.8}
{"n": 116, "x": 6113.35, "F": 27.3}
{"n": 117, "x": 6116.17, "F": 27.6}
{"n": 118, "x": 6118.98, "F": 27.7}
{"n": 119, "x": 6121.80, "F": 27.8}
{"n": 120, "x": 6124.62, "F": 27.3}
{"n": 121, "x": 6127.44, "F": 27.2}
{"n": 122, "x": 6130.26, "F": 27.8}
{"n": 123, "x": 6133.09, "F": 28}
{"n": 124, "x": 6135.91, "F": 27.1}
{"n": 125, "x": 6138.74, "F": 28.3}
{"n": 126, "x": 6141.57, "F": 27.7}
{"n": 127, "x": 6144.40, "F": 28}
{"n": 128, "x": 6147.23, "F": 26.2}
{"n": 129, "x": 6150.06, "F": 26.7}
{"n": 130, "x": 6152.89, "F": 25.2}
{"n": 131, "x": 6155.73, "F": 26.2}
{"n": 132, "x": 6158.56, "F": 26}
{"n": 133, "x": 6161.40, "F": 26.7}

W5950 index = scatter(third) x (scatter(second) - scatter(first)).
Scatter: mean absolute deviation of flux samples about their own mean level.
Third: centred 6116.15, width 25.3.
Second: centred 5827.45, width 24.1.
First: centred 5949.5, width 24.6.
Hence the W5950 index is -0.10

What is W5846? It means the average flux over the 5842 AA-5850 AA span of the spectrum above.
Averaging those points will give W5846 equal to 25.5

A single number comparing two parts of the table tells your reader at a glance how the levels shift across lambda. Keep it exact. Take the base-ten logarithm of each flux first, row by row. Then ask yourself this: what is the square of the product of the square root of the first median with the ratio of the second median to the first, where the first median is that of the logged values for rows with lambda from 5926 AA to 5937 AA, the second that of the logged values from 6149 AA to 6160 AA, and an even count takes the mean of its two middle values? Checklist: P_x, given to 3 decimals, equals 1.414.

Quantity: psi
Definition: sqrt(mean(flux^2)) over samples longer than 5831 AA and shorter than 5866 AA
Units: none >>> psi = 26.2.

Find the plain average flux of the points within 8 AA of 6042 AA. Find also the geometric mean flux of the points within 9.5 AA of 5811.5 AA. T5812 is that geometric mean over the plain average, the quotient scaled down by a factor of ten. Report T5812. 0.098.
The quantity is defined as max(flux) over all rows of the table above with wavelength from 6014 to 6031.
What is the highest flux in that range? 27.9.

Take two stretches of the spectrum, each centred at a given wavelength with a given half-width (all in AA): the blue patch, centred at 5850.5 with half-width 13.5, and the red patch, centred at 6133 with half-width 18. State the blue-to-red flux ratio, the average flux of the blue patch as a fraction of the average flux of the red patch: 0.940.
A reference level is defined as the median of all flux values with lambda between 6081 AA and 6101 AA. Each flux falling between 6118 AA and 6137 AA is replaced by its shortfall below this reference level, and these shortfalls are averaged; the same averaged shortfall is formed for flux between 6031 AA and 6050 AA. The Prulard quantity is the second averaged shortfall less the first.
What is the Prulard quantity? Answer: 0.3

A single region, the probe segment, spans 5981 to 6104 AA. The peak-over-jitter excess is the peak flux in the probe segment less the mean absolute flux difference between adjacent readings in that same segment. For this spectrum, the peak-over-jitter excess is 27.3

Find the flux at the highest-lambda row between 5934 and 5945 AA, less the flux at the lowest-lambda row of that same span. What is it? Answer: -1.8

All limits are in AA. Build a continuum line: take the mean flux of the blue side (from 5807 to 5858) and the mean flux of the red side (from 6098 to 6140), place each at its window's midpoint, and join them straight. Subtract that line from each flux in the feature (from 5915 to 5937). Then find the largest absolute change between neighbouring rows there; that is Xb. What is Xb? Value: 2.4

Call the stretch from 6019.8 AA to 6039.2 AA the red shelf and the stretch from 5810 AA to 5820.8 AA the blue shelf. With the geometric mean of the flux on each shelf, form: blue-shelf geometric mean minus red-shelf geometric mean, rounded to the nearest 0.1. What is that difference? -1.6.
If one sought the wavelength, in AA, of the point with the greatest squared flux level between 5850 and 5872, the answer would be 5865.15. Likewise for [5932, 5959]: 5957.71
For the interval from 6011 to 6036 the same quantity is 6035.03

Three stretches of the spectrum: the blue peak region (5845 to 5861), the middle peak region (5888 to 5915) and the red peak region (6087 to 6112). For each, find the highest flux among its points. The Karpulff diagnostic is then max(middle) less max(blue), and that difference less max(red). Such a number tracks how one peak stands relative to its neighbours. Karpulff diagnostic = -26.7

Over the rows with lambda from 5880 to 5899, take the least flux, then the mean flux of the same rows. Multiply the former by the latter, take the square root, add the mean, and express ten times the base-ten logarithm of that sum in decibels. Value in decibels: 17.1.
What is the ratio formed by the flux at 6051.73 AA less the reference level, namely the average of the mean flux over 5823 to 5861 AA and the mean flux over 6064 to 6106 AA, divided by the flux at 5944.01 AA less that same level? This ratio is -0.4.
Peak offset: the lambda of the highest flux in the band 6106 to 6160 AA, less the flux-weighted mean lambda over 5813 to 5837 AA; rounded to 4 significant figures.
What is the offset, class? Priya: 314.0 AA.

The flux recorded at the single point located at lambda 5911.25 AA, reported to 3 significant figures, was 25.3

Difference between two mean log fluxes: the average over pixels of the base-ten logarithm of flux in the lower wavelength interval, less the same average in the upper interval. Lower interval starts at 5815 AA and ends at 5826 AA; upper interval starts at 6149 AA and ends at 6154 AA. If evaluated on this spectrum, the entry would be 0.012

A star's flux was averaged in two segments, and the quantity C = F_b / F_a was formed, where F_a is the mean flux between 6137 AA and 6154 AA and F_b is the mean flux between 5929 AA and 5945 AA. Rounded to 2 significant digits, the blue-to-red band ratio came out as 0.97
